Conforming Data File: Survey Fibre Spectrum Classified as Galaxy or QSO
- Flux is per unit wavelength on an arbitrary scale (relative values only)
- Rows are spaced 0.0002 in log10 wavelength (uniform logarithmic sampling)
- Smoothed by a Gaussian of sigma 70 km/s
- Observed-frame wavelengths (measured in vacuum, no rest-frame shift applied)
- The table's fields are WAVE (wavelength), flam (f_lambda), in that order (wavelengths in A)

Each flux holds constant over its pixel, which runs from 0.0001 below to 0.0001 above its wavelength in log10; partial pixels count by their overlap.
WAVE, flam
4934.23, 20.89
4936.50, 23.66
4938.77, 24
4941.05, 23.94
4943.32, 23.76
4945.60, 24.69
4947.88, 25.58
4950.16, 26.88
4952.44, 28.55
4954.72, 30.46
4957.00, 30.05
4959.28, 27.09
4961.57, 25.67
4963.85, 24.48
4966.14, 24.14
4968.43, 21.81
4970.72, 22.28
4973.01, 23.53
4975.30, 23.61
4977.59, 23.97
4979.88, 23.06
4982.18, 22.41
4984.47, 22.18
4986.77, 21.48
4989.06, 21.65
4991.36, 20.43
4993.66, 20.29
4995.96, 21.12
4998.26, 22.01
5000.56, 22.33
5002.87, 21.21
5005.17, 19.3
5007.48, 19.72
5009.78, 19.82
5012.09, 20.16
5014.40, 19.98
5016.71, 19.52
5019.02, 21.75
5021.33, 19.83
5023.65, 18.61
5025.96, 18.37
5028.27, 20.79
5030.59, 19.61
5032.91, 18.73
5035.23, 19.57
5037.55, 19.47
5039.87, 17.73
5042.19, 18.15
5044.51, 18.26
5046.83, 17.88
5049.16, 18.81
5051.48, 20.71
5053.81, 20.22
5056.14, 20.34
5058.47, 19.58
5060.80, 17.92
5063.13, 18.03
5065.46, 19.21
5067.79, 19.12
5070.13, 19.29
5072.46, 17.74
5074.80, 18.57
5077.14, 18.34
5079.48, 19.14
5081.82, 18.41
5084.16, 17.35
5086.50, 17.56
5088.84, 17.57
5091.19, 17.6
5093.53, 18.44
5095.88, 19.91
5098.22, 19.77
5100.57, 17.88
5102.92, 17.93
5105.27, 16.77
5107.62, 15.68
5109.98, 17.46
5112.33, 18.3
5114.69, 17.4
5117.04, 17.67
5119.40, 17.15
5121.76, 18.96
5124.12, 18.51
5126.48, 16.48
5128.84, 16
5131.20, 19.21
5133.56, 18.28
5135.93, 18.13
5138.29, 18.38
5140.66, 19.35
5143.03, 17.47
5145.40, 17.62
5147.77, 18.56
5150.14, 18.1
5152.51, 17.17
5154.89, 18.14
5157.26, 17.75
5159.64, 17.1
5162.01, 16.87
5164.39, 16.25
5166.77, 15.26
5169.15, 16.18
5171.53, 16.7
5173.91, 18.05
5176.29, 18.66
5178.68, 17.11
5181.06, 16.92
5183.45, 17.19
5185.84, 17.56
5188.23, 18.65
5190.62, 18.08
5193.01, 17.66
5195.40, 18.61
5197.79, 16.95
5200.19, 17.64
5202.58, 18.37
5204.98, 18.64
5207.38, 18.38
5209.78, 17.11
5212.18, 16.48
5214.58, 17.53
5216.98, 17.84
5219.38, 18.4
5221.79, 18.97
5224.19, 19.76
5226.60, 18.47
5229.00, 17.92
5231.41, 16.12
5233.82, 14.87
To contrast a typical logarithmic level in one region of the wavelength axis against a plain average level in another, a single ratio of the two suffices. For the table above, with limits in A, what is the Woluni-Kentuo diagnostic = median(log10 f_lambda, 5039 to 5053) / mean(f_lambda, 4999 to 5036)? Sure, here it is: 0.0631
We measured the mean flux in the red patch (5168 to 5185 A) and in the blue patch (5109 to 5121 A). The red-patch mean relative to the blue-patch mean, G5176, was 0.98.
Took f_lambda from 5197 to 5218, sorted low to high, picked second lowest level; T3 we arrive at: 16.95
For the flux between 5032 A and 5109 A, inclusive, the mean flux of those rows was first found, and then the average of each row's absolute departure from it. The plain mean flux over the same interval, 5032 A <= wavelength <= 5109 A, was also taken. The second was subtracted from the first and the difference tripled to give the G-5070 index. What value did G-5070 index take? -53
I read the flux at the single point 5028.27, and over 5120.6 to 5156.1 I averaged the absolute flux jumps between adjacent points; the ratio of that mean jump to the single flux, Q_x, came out 0.047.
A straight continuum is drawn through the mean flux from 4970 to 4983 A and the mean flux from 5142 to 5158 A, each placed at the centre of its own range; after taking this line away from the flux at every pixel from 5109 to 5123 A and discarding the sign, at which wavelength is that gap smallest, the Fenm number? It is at 5121.76 A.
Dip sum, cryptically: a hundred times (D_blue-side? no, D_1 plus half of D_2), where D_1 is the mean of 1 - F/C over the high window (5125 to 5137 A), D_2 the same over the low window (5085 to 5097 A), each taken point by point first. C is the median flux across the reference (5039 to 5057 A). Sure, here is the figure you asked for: 6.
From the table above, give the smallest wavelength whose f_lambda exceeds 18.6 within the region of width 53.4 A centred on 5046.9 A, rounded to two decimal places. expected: 5021.33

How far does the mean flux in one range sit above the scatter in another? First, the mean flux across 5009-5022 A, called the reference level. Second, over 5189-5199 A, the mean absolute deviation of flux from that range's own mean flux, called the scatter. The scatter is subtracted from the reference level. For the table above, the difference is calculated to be 20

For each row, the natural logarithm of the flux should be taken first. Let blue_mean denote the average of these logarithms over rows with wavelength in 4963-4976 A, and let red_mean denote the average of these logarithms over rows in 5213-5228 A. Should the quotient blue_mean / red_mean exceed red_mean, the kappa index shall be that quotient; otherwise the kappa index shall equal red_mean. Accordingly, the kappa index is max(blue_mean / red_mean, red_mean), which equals 2.92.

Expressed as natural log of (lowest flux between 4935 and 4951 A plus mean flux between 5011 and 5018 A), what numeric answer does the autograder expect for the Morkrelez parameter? 3.77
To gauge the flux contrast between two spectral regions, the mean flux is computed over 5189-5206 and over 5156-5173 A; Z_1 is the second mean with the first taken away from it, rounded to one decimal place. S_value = -1.4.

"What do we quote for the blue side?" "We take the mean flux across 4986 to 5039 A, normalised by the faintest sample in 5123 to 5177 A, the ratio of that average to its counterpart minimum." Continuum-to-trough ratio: 1.33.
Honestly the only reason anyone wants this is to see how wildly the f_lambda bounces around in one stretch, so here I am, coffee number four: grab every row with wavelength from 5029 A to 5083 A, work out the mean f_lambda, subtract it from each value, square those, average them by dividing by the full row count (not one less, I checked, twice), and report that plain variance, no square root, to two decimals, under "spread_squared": 0.71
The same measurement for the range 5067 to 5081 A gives 0.30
